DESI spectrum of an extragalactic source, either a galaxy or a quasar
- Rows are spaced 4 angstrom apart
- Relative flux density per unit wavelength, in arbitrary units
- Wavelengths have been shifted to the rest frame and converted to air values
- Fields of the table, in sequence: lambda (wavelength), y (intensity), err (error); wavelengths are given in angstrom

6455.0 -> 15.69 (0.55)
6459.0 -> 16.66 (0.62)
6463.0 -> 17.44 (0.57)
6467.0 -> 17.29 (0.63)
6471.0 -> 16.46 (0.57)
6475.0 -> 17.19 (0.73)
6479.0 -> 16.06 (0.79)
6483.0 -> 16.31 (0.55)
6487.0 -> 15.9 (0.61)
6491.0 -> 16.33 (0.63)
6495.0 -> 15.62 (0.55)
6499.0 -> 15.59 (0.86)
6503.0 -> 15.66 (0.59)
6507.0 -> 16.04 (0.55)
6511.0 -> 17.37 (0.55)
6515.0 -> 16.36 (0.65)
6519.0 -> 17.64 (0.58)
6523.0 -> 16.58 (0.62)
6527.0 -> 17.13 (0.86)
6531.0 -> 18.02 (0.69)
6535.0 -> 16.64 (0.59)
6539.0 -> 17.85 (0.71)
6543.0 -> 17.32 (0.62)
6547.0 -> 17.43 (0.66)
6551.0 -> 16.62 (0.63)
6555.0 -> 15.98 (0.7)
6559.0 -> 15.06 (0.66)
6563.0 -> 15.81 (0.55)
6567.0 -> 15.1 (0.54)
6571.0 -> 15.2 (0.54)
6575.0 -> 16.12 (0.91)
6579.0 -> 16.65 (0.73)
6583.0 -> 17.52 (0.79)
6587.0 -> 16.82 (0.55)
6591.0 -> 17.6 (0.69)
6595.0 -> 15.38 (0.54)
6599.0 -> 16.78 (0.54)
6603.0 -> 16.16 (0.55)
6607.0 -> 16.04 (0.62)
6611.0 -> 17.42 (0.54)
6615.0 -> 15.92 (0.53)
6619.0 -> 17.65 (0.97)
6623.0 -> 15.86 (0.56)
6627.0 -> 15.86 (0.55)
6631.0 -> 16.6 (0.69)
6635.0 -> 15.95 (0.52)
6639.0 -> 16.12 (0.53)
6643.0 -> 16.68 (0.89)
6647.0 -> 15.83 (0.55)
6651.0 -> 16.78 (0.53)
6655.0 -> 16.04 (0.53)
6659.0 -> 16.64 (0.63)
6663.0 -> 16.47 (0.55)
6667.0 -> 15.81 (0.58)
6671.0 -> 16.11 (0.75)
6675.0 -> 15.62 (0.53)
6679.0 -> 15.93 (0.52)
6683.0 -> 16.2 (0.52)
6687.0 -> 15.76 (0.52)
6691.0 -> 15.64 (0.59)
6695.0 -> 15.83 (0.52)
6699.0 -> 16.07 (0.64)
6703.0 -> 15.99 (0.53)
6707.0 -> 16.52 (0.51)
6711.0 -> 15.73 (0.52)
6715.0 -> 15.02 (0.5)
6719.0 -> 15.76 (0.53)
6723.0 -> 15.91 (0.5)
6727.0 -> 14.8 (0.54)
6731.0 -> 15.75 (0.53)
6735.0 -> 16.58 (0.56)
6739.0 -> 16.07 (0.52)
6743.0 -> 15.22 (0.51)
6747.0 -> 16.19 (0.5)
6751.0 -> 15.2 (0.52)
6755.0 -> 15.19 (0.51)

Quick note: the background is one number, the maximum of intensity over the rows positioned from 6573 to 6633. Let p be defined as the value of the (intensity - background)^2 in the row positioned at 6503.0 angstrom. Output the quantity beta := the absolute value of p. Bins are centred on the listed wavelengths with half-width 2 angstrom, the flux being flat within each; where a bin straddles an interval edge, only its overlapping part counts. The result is 4.0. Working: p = 4.0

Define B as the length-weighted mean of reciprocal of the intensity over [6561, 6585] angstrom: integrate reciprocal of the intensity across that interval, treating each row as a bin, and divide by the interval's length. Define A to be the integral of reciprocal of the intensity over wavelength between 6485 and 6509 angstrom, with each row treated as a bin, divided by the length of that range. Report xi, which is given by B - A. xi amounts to -0.0007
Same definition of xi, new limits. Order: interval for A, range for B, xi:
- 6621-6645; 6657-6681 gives 0.0003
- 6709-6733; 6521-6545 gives -0.0066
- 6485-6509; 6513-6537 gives -0.0044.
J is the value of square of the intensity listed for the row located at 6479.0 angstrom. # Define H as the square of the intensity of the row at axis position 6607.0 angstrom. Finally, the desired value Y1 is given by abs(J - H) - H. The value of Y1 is -257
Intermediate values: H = 257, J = 258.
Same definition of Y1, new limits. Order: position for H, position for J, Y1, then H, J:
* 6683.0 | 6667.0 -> -250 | 262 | 250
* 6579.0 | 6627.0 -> -252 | 277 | 252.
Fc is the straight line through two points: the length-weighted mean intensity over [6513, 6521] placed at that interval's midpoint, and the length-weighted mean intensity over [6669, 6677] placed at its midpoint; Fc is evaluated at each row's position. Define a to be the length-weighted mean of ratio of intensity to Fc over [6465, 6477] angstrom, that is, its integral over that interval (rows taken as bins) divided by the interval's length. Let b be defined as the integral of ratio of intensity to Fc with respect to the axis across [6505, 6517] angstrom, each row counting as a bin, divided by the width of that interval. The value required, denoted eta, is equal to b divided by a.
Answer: 0.99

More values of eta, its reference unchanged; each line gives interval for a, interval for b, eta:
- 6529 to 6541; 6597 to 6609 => 0.96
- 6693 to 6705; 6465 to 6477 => 0.96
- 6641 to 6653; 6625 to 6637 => 0.98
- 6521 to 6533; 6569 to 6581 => 0.95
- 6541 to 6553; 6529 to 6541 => 1.02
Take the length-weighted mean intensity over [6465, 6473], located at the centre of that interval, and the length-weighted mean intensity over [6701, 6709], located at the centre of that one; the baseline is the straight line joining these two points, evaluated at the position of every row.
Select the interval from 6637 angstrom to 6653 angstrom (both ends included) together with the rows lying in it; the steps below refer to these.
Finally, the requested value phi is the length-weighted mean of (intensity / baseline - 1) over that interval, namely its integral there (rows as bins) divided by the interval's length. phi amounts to -0.004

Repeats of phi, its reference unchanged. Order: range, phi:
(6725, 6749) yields -0.025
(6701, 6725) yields -0.025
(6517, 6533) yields 0.037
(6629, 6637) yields -0.010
